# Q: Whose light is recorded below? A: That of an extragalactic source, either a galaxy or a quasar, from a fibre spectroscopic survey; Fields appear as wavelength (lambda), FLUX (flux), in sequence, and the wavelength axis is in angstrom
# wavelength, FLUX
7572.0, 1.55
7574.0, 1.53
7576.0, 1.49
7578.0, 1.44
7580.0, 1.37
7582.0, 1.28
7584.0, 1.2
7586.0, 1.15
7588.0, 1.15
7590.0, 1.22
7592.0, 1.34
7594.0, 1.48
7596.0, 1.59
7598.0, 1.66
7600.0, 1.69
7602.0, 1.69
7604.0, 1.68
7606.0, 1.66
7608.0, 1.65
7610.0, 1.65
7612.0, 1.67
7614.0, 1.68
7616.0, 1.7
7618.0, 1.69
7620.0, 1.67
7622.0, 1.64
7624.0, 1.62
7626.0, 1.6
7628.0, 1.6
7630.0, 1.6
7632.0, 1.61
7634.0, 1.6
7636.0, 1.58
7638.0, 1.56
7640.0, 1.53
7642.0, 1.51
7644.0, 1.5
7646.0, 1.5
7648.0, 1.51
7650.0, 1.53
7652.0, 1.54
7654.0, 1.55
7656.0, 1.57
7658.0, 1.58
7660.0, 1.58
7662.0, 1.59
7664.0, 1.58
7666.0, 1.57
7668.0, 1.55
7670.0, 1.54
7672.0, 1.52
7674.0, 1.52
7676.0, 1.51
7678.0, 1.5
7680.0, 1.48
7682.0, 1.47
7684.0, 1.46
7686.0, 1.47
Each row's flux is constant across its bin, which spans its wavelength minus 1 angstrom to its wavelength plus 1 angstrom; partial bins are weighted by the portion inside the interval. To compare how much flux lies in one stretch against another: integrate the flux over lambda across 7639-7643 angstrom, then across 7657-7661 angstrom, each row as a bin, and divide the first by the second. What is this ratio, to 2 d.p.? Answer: 0.96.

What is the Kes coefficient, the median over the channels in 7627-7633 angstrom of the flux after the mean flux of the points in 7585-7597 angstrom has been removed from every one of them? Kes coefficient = 0.28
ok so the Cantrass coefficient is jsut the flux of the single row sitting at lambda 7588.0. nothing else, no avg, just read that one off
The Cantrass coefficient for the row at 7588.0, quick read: 1.15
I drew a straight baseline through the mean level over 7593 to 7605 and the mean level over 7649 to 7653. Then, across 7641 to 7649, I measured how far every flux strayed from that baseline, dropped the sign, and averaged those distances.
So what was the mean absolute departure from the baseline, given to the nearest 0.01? 0.04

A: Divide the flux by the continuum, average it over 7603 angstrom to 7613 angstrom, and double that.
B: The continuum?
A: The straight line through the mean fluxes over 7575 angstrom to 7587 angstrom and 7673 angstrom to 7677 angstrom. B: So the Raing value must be 2.41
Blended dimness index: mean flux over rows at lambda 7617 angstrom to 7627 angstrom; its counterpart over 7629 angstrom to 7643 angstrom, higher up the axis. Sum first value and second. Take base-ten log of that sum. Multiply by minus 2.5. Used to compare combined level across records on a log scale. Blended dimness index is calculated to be -1.268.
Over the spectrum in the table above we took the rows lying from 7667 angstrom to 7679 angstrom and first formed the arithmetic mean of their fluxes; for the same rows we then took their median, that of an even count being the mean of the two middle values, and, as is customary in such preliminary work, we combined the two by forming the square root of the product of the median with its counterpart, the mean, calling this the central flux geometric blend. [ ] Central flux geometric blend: 1.52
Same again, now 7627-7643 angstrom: 1.58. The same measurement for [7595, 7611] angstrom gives 1.66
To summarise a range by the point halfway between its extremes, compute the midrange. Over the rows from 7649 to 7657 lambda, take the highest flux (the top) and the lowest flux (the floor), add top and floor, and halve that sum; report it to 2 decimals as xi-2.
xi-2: 1.55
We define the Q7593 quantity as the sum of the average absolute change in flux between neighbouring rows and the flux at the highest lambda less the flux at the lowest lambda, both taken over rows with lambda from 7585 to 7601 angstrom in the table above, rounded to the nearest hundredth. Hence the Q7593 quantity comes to 0.62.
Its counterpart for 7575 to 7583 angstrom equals -0.14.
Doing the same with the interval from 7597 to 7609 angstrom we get 0.00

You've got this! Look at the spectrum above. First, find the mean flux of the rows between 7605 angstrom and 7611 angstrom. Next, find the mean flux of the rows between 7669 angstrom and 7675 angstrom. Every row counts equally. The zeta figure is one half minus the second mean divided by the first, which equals -0.42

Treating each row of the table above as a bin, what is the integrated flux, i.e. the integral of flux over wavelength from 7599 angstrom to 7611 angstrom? 20.0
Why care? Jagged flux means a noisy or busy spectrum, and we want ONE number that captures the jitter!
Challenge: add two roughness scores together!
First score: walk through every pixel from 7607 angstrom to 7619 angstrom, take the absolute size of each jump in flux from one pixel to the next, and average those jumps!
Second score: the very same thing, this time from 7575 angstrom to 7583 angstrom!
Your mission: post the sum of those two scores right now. 0.082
